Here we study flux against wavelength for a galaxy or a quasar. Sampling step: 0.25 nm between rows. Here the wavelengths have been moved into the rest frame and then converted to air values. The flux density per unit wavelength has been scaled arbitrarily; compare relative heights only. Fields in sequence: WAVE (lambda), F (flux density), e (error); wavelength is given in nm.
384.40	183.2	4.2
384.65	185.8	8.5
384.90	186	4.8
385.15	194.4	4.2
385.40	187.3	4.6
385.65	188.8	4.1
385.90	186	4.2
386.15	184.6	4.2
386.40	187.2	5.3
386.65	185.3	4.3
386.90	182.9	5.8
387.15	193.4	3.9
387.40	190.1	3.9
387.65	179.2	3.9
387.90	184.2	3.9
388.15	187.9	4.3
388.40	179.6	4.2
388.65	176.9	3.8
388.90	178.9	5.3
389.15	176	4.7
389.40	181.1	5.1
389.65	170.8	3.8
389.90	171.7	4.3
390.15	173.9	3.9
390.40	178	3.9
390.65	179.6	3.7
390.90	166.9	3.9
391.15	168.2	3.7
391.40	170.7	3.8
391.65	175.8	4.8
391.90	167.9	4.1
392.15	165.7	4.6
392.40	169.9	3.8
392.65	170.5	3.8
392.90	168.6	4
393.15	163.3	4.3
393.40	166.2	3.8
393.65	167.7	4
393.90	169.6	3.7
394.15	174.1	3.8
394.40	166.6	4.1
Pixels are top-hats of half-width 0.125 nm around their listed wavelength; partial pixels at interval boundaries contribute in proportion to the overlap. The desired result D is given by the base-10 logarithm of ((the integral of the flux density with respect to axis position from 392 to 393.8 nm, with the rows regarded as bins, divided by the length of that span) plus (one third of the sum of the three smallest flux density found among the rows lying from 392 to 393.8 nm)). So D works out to 2.52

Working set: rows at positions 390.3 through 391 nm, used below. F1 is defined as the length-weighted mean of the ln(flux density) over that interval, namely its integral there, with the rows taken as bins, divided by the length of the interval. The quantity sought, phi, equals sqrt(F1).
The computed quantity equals 2.27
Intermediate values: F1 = 5.16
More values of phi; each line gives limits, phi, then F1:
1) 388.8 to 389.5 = 2.28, 5.18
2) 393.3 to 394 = 2.26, 5.12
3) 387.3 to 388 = 2.28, 5.22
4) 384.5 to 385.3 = 2.29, 5.24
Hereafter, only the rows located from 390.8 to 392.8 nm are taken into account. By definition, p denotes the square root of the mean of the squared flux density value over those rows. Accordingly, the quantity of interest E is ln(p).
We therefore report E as 5.13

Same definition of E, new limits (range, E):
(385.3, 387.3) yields 5.23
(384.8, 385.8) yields 5.24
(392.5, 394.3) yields 5.13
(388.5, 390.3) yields 5.17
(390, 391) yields 5.16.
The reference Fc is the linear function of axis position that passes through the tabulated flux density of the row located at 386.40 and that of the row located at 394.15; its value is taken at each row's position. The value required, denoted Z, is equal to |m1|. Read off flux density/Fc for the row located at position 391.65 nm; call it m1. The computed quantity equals 0.986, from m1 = 0.986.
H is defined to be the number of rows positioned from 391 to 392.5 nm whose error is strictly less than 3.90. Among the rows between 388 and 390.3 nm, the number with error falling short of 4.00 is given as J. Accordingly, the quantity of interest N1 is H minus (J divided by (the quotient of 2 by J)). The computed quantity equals -1.5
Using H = 3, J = 3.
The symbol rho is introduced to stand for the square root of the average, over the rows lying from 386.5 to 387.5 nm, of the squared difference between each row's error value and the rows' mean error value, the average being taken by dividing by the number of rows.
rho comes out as 0.8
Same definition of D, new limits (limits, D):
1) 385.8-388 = 2.57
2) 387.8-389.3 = 2.55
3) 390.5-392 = 2.53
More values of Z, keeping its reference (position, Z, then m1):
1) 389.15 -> 0.964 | 0.964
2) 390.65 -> 0.998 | 0.998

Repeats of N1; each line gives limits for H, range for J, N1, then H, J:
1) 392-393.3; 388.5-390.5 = -6.0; 2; 4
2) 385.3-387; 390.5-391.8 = -8.0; 0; 4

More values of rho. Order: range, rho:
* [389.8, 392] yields 0.3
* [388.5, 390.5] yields 0.6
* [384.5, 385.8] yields 1.6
